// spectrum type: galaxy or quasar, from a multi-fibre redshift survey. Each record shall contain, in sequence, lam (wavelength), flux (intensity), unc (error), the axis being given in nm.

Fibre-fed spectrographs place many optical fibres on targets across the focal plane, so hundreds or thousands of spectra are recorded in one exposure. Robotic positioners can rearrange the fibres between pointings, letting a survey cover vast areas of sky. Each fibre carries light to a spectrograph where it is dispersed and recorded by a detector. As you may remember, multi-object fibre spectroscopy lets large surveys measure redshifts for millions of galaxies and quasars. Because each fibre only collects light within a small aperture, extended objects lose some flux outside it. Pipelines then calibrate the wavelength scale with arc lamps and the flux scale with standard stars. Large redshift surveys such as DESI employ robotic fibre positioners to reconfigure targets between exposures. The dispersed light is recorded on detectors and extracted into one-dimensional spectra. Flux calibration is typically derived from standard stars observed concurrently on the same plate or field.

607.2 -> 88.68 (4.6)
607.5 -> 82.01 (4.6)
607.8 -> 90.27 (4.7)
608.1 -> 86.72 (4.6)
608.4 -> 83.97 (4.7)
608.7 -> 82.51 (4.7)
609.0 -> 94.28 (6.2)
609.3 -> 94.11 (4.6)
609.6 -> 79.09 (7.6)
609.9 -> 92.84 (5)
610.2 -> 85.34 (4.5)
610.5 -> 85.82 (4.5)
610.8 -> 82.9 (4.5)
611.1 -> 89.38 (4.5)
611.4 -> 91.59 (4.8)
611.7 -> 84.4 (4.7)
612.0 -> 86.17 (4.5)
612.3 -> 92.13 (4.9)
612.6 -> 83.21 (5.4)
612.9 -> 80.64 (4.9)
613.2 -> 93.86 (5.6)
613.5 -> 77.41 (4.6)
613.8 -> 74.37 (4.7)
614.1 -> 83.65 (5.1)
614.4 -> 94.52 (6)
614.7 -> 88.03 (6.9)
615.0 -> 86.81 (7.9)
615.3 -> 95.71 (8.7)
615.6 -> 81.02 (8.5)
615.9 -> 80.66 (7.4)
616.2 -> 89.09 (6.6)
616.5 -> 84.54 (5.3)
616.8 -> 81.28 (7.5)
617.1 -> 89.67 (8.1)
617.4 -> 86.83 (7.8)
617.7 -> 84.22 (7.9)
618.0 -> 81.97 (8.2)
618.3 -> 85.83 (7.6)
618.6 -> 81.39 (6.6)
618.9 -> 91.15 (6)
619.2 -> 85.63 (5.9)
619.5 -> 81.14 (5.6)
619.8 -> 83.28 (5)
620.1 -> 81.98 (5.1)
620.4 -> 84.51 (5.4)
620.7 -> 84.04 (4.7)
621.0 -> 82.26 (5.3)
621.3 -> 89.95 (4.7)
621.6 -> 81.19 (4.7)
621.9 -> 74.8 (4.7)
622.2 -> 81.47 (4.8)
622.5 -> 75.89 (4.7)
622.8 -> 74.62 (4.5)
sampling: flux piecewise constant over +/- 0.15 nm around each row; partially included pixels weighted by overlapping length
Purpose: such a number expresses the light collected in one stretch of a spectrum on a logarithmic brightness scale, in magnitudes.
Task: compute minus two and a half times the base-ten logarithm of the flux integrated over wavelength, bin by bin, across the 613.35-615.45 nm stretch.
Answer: -5.64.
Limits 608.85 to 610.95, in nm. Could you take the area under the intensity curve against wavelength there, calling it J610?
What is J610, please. 184.3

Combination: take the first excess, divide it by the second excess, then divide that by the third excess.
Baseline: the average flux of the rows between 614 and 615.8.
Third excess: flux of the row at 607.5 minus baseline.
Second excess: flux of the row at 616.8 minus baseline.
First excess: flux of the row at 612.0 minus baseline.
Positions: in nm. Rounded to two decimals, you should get -0.05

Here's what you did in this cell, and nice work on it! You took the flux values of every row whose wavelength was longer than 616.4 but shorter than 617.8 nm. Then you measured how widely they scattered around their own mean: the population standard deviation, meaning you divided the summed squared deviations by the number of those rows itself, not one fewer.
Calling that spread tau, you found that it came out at 2.8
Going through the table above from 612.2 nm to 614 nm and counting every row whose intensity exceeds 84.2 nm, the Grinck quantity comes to 2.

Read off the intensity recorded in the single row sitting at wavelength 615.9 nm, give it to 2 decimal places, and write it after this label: 80.66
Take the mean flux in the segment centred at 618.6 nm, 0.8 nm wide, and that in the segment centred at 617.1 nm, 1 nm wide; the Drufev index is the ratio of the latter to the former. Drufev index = 1.00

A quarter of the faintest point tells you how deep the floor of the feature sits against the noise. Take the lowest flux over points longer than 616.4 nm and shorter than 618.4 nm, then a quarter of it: 20.3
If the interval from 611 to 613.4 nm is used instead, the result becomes 20.2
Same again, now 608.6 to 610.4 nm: 19.8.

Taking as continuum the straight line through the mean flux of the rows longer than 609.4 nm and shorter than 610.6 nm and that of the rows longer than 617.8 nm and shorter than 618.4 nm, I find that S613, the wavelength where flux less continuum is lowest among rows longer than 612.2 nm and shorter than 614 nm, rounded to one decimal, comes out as 613.8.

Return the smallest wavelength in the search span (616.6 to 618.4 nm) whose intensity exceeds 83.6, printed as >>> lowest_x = 617.1 nm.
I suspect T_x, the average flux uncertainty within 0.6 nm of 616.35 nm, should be 6.7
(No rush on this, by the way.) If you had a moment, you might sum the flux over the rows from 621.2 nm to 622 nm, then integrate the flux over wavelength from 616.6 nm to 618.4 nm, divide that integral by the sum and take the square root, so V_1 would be 0.79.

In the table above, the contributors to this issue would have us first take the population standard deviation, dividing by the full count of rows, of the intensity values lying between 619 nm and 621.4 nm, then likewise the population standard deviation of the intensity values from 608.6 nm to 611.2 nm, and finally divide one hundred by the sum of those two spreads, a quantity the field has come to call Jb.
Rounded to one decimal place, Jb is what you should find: 12.8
